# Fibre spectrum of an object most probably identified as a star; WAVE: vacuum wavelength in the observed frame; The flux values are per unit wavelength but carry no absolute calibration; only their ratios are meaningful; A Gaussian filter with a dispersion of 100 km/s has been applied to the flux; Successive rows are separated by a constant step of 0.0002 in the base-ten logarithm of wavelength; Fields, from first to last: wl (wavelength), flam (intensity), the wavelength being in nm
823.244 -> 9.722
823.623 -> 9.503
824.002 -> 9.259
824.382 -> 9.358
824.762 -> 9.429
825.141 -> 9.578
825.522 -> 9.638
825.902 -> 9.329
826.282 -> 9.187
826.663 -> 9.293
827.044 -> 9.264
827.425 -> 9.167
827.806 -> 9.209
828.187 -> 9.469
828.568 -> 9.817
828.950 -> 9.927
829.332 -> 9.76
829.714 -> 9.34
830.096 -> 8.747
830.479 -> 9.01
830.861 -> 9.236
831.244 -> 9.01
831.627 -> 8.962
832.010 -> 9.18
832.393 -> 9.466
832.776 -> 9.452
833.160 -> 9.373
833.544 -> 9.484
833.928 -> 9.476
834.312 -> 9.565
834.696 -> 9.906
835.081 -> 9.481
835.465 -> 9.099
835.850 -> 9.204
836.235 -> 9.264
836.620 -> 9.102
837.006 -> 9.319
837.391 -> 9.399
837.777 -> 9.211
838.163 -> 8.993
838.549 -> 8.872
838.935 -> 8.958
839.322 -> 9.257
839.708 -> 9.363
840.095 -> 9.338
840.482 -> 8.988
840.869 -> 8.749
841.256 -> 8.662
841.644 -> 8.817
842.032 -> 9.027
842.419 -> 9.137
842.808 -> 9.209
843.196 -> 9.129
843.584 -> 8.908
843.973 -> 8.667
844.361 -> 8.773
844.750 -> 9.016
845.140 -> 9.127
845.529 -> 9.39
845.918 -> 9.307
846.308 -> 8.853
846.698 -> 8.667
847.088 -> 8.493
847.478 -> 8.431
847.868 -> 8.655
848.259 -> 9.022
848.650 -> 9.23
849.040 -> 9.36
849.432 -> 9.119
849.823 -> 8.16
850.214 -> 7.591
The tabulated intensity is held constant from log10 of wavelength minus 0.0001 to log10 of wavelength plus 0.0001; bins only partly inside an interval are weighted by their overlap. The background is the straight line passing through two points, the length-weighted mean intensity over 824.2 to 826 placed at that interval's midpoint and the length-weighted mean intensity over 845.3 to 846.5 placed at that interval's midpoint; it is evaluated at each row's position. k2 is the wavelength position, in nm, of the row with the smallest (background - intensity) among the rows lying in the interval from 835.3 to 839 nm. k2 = 837.391 nm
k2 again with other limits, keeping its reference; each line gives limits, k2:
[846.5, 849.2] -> 849.040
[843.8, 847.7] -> 845.529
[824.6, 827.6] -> 825.522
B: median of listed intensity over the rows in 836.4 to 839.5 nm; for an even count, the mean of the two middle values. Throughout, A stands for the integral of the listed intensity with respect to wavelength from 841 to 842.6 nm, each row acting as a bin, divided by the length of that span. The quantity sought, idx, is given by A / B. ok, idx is 0.97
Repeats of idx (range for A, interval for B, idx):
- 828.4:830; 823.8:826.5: 1.03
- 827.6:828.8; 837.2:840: 1.03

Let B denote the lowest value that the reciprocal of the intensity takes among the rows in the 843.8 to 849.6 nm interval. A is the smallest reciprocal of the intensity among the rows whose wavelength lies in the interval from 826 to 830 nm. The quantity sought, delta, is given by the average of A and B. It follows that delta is 0.104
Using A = 0.1007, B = 0.1065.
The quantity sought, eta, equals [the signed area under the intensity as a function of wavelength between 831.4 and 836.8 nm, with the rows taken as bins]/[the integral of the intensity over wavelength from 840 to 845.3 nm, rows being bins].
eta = 1.064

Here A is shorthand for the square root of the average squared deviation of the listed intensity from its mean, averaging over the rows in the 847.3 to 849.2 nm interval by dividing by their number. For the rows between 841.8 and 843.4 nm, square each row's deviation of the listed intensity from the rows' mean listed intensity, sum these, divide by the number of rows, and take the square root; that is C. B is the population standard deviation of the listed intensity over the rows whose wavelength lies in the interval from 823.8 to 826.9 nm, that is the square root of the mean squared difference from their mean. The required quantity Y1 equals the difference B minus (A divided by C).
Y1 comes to -5.2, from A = 0.35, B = 0.15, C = 0.06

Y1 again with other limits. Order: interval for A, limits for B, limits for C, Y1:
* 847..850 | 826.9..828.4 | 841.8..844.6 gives -2.0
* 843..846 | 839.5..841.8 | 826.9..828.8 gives -0.7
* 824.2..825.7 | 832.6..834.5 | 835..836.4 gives -0.7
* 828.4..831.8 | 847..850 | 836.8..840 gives -1.7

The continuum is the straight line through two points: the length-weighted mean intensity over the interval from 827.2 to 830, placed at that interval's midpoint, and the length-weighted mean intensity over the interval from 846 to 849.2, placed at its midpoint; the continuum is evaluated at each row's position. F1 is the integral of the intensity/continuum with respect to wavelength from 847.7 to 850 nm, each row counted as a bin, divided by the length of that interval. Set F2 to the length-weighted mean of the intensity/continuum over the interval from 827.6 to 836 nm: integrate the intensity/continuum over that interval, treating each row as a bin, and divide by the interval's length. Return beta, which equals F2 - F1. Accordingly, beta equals -0.016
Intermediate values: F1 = 1.01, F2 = 0.9982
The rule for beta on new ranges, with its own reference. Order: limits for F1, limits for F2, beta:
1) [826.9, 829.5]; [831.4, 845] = -0.002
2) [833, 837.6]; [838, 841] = -0.019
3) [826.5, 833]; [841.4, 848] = 0.012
